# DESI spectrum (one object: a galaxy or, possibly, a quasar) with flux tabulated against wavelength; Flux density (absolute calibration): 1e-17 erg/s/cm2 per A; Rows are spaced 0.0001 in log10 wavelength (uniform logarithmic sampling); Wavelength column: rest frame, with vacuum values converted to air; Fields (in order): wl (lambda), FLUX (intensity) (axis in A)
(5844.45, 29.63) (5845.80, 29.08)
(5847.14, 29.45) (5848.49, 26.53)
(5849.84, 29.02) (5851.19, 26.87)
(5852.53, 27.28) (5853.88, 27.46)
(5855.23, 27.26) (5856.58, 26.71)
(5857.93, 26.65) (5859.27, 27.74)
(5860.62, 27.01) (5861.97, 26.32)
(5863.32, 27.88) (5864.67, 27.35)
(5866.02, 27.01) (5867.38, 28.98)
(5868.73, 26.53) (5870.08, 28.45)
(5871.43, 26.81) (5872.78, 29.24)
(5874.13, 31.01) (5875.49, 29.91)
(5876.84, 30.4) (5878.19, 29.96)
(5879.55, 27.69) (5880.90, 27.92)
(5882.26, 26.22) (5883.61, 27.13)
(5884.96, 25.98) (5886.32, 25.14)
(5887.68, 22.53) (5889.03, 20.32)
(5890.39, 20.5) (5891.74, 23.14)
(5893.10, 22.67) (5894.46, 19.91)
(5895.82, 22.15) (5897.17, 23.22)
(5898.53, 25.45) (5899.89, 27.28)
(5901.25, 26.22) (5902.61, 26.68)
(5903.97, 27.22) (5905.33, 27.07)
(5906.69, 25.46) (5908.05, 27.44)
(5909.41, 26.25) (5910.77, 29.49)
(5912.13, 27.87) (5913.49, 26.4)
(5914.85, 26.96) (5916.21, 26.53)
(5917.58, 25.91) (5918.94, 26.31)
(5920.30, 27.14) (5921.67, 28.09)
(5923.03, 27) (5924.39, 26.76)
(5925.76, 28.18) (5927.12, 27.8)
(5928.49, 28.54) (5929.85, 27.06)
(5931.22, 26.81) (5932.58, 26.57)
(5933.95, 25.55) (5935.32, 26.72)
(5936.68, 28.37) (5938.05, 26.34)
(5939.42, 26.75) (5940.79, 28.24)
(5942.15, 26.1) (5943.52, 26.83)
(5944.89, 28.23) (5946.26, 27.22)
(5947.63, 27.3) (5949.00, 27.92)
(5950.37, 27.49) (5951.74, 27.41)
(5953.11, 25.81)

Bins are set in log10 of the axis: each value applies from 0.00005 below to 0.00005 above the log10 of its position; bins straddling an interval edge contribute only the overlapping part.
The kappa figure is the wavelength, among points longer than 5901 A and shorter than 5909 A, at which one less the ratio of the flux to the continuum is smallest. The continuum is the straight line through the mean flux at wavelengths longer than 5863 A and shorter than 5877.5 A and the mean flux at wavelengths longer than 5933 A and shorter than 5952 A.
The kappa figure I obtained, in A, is 5908.05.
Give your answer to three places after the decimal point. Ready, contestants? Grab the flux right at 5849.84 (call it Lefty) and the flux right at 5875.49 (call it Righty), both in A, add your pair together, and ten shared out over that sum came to 0.170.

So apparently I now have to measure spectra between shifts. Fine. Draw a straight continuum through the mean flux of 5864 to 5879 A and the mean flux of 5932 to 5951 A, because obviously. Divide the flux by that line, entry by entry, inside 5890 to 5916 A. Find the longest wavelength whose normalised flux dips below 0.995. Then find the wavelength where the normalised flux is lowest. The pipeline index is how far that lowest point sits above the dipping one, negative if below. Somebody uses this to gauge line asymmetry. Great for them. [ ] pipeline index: -20.4 A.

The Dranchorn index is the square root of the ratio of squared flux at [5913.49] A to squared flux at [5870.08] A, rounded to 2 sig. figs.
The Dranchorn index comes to 0.93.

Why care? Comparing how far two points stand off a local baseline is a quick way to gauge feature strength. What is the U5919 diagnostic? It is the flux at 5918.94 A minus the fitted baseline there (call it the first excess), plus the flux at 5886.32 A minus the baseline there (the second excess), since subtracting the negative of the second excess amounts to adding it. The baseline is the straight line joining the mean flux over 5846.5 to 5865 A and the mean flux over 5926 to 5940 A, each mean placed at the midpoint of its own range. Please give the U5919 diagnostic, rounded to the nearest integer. -3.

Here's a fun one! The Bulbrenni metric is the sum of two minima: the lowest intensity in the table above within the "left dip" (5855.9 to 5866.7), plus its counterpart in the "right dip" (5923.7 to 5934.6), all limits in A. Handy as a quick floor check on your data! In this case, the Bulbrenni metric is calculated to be 51.9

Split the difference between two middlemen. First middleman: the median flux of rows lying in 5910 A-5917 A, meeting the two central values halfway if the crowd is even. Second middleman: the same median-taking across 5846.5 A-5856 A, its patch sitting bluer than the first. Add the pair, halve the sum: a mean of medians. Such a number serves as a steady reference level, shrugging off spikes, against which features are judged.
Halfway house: 27.1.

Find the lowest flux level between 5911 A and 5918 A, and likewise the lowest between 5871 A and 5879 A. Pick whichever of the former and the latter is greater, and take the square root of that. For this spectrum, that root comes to 5.18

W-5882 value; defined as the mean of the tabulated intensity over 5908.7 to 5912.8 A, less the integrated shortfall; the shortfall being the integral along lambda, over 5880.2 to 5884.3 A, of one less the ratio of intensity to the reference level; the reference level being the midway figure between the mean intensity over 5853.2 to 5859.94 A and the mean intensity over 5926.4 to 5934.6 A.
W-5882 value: 27.9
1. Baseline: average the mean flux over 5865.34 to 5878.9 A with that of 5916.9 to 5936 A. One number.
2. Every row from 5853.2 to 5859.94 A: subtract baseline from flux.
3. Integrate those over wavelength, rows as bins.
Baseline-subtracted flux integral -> -5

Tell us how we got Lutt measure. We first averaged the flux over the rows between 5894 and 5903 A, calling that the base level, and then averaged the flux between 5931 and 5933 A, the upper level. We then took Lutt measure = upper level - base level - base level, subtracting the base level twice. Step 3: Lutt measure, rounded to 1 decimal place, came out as -22.1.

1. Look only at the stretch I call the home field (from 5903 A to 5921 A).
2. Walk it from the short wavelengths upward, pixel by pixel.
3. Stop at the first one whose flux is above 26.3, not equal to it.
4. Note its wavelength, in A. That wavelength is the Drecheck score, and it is 5903.97 A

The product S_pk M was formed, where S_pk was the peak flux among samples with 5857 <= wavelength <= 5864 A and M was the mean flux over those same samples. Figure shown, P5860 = 756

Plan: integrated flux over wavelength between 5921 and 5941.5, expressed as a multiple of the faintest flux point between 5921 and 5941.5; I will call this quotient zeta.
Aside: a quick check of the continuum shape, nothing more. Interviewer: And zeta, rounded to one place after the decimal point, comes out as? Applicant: 21.9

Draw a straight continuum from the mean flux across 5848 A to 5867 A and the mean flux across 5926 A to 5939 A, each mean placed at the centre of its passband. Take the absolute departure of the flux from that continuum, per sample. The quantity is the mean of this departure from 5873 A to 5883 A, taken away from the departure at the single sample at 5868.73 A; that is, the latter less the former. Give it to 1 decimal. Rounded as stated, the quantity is -1.4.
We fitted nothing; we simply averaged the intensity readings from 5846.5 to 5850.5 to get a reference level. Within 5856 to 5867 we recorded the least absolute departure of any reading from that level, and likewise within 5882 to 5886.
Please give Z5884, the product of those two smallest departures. 0.5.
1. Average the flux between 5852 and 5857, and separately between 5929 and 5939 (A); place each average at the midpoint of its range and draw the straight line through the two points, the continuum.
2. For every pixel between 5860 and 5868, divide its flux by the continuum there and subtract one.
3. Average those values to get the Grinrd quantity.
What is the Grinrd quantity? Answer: 0.011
